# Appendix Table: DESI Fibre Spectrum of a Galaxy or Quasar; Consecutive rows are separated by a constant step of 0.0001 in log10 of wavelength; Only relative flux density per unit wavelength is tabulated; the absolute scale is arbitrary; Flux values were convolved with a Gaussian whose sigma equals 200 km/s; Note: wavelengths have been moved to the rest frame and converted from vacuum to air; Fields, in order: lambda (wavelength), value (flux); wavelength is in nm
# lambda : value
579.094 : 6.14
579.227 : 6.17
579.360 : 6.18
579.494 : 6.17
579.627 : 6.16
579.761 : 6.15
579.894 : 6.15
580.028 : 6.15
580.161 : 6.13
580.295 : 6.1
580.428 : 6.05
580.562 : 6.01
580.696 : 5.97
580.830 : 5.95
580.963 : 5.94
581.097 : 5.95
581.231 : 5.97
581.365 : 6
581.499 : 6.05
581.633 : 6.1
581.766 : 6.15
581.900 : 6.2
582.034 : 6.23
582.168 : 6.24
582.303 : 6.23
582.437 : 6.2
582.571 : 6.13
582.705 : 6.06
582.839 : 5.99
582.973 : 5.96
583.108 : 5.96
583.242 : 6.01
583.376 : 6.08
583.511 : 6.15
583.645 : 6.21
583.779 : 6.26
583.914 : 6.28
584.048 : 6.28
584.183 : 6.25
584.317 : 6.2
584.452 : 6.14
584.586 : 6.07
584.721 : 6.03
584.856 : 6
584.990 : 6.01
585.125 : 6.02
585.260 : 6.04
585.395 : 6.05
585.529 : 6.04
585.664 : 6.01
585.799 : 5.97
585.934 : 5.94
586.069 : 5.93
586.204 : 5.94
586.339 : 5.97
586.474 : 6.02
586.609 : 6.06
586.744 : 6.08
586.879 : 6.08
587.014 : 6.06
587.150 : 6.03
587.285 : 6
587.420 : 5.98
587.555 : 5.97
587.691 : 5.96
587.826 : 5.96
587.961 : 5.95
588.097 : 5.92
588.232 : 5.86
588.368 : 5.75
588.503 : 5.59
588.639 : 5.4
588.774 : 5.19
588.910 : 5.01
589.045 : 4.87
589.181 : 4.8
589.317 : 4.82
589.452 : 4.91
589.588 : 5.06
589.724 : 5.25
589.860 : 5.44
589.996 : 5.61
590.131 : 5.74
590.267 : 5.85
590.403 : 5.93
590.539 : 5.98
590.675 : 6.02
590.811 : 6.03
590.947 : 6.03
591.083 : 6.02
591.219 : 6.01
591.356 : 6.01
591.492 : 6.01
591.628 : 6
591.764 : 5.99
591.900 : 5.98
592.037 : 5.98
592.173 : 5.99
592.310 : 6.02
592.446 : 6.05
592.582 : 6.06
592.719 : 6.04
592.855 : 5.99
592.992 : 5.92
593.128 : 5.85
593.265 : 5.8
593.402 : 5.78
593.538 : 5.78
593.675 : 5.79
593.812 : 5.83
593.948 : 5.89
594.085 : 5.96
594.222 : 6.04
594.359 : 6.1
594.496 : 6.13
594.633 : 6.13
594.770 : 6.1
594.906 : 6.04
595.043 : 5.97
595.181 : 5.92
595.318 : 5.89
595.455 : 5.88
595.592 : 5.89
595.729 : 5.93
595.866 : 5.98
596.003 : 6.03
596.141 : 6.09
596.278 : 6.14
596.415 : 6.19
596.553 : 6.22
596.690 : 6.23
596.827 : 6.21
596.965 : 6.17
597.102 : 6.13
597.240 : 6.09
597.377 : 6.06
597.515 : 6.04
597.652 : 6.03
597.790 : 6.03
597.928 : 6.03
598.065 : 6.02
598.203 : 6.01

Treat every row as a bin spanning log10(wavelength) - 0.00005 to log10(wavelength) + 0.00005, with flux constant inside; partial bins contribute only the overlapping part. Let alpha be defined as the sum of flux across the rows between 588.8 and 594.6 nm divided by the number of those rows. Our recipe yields 5.77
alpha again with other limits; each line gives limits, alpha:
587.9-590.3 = 5.39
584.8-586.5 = 6.00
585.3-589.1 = 5.84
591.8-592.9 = 6.01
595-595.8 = 5.91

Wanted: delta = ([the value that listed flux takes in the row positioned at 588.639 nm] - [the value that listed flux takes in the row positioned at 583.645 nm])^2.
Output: 0.66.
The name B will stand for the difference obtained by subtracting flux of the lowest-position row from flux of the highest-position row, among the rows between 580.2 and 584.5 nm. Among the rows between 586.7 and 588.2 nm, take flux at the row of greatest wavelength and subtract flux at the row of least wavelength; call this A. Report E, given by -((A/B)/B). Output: 100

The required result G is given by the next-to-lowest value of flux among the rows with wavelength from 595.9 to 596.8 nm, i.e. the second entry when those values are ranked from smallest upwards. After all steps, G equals 6.09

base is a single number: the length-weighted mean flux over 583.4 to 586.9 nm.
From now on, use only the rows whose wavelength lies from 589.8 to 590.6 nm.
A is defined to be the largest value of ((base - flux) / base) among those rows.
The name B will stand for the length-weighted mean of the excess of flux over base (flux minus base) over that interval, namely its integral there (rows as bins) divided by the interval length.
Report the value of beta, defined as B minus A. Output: -0.42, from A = 0.105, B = -0.32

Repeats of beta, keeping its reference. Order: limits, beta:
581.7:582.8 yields 0.09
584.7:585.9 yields -0.08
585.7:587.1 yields -0.10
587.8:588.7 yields -0.42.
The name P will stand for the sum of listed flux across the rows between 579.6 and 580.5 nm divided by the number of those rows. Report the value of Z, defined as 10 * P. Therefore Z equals 61.3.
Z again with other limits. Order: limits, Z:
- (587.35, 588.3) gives 59.4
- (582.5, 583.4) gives 60.3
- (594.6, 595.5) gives 59.9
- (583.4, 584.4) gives 62.3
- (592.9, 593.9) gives 58.2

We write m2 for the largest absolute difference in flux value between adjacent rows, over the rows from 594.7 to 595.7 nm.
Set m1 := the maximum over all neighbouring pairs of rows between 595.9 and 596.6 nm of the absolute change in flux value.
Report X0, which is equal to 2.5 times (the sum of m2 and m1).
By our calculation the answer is 0.325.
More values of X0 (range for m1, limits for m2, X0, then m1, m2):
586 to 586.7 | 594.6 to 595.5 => 0.300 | 0.050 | 0.070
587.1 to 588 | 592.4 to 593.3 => 0.250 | 0.030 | 0.070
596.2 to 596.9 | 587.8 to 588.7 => 0.600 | 0.050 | 0.190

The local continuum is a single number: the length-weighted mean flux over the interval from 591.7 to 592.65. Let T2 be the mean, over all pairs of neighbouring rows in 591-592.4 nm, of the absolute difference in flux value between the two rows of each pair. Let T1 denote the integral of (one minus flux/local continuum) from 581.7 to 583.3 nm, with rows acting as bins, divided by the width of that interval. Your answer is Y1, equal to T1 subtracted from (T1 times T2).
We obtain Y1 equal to 0.02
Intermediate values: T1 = -0.02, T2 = 0.009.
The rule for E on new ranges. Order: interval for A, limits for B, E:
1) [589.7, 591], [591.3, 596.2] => -122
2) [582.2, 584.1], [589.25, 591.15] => 0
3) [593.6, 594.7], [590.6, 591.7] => -850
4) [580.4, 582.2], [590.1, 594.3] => -2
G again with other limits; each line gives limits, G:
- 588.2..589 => 5.19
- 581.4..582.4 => 6.1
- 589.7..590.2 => 5.44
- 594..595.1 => 5.97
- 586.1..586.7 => 5.97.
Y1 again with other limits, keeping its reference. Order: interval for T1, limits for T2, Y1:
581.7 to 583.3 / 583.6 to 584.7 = 0.02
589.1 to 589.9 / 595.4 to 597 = -0.16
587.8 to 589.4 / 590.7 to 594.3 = -0.10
